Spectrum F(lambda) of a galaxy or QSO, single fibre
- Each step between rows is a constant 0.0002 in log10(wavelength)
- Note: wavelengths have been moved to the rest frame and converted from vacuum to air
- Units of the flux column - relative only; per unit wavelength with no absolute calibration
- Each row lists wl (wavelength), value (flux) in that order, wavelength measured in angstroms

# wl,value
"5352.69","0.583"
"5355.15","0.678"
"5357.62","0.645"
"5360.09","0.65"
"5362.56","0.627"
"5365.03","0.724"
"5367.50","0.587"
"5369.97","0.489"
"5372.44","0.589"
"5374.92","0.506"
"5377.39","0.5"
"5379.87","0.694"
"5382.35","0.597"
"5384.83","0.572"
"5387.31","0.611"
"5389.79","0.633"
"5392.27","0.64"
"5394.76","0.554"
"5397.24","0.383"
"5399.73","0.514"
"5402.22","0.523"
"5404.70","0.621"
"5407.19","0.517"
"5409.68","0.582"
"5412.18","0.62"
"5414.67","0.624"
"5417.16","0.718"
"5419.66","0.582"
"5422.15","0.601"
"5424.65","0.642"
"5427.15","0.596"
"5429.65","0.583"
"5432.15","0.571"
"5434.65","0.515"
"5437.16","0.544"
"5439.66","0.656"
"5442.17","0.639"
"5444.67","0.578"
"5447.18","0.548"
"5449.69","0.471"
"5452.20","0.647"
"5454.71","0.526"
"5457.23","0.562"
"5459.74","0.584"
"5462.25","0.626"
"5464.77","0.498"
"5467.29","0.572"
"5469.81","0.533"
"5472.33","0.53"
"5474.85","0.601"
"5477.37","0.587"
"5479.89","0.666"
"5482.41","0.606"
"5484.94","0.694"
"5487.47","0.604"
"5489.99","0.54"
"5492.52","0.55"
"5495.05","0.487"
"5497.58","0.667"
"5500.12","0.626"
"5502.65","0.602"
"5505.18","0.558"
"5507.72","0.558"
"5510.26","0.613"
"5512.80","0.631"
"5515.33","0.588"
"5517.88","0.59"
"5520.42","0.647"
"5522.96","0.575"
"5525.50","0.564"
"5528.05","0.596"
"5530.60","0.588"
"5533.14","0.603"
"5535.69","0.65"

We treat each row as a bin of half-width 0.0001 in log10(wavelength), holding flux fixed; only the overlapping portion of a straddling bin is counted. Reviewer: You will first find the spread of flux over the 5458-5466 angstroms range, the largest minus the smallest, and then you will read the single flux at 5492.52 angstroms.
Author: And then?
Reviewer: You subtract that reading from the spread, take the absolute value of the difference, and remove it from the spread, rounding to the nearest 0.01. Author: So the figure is -0.29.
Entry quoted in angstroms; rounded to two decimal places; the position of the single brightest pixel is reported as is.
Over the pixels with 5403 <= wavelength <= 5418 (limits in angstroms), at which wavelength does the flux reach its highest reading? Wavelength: 5417.16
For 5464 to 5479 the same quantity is 5474.85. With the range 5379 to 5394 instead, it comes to 5379.87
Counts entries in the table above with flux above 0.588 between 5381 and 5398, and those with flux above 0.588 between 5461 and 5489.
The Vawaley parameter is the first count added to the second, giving 10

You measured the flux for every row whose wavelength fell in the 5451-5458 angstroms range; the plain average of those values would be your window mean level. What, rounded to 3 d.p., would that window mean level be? 0.578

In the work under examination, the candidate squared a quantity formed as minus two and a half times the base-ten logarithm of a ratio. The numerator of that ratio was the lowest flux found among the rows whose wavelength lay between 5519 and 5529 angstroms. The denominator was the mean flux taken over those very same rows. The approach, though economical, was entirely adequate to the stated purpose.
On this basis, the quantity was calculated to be 0.0035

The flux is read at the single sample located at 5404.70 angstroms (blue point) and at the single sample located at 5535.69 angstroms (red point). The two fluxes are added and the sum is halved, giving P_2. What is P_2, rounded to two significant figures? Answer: 0.64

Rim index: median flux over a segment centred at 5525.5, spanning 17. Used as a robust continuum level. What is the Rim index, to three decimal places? 0.590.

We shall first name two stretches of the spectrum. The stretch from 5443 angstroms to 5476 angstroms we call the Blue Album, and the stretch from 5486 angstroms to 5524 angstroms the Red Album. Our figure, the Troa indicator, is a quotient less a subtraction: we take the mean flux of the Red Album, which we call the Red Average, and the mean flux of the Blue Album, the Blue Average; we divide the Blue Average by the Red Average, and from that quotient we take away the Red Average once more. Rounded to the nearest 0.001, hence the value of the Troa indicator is 0.361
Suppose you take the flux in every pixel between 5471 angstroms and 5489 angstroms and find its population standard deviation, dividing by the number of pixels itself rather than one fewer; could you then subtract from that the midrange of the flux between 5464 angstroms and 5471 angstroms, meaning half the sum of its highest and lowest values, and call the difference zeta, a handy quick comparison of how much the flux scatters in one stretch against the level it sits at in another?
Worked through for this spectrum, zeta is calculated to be -0.49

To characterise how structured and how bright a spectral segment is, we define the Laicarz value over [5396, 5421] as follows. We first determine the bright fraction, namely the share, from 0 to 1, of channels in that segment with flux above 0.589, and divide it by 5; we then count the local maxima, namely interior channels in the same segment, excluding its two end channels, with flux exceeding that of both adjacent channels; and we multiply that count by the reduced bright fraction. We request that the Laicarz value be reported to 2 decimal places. 0.16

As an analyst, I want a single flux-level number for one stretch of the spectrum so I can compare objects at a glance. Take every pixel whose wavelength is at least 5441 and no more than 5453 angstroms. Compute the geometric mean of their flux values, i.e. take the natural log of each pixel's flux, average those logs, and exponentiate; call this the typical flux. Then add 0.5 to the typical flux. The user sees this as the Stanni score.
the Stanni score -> 1.07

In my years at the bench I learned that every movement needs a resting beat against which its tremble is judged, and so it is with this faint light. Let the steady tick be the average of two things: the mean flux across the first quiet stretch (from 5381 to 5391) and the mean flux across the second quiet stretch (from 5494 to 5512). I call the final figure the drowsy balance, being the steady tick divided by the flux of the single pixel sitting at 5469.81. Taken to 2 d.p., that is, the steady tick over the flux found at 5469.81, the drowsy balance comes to 1.12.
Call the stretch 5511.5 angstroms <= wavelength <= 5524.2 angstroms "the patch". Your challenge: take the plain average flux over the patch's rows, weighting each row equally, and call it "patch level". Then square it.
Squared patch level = 0.37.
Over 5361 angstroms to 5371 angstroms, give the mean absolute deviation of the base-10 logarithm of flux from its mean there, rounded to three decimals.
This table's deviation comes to 0.050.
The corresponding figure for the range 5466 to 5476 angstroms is 0.021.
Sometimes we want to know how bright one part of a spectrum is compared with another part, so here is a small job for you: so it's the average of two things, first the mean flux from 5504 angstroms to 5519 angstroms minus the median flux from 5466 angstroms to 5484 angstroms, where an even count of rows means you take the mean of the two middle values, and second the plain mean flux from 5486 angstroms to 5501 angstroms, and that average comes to 0.291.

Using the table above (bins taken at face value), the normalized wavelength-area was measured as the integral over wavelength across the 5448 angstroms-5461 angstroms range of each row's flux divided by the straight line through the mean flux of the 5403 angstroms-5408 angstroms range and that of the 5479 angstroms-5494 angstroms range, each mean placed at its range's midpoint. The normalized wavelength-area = 12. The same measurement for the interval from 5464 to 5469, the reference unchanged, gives 4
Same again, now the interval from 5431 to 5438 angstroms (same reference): 7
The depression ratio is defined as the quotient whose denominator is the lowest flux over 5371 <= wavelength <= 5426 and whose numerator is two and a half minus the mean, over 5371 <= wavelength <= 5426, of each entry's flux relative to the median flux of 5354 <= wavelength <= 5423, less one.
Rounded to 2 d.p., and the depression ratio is 6.60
